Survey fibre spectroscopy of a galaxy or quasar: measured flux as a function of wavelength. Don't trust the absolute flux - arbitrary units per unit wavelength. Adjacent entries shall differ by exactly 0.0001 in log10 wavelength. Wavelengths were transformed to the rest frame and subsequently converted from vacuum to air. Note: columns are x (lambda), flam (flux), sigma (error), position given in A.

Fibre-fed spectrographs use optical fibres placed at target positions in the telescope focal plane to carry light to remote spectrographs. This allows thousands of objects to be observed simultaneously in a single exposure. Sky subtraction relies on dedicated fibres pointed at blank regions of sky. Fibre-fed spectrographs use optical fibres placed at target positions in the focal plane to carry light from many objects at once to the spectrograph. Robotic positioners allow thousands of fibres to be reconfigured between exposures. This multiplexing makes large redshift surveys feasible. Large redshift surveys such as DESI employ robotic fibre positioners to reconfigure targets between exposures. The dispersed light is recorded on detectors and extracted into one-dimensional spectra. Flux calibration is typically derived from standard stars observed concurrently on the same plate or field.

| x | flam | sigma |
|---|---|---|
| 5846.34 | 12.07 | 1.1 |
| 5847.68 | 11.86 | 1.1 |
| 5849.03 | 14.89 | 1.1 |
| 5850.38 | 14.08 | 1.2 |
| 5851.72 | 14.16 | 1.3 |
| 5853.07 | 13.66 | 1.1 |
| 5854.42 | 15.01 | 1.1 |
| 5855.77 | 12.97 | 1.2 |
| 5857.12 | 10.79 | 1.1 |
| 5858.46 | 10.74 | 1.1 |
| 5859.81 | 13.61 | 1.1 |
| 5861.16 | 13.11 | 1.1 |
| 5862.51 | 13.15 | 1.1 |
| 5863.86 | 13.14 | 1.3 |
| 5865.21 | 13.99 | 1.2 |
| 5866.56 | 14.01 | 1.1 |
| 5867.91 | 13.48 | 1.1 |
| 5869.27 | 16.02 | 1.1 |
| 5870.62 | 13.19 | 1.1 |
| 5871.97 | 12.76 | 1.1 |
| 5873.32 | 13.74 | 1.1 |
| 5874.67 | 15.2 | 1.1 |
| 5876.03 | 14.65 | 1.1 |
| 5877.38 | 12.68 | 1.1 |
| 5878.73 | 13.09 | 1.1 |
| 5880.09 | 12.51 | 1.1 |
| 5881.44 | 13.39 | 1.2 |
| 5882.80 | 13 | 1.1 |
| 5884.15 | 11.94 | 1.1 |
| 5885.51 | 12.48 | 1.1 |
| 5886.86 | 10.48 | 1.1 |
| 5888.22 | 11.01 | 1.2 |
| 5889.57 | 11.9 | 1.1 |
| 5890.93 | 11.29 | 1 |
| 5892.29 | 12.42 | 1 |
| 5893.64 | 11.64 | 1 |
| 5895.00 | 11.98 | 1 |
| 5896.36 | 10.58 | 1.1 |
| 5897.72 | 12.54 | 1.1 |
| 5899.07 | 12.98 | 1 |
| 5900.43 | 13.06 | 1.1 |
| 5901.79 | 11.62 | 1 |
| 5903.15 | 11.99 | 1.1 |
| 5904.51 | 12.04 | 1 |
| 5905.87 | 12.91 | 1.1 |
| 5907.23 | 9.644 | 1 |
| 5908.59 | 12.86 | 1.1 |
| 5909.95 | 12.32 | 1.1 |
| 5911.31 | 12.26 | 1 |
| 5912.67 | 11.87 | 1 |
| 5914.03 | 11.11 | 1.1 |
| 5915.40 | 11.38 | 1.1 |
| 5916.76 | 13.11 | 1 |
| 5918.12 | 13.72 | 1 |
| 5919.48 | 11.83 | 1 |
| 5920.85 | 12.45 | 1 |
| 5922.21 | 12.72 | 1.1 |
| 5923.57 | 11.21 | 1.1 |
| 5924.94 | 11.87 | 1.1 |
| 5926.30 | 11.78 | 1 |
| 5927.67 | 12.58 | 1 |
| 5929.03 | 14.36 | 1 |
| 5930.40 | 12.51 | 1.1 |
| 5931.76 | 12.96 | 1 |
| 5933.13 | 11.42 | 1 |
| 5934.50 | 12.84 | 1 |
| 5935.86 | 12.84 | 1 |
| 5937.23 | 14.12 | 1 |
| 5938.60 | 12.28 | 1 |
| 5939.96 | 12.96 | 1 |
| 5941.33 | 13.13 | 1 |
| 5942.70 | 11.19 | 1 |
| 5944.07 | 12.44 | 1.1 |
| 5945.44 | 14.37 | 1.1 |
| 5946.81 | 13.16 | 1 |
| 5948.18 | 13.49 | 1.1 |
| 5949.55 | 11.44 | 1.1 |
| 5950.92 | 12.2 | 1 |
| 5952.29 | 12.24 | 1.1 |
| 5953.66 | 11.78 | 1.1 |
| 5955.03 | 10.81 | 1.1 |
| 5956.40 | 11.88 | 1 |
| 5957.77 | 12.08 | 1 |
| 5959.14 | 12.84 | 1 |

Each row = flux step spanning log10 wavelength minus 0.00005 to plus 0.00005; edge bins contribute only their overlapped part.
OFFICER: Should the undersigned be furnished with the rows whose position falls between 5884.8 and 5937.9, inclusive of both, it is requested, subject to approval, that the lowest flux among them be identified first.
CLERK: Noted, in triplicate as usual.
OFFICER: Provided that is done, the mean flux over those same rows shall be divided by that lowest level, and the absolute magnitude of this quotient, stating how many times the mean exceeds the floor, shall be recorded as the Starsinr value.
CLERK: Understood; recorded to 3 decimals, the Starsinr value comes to 1.262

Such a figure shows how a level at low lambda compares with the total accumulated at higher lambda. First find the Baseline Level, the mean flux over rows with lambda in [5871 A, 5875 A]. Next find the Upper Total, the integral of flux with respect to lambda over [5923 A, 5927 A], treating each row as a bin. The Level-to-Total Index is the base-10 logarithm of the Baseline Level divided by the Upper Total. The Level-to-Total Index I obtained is -0.53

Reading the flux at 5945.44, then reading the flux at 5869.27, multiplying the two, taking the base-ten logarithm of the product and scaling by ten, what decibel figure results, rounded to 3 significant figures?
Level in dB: 23.6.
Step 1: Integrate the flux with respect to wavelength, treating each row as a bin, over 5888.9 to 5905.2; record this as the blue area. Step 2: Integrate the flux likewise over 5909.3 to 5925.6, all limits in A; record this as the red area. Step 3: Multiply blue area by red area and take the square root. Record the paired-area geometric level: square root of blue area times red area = 197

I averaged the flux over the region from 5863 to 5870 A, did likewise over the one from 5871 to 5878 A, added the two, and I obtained 27.9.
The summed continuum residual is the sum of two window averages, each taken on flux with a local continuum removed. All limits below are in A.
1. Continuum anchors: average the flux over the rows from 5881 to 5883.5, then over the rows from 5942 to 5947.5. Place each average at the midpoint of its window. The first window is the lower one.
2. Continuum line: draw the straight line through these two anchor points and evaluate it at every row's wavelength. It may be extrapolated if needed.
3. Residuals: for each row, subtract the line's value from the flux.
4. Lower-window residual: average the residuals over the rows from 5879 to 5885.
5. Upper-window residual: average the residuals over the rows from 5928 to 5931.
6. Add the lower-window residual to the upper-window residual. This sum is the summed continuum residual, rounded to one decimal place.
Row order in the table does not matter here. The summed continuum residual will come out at 0.1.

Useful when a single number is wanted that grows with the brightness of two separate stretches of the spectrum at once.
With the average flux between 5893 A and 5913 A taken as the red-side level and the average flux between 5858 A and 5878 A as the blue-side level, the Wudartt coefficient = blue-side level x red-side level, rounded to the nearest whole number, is 163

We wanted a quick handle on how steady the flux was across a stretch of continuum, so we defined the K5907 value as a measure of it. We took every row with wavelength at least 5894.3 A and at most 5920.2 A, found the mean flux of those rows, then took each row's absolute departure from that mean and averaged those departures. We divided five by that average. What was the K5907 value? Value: 6.9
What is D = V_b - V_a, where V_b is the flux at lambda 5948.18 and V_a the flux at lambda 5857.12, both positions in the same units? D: 2.7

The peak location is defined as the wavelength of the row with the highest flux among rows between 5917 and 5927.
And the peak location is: 5918.12 A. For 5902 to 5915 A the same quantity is 5905.87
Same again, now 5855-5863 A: 5859.81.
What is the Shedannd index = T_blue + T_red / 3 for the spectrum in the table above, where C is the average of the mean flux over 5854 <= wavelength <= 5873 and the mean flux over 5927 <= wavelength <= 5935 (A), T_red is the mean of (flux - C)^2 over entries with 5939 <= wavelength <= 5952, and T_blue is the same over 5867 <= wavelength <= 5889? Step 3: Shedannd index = 2.2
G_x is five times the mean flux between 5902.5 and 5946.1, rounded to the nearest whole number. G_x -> 62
